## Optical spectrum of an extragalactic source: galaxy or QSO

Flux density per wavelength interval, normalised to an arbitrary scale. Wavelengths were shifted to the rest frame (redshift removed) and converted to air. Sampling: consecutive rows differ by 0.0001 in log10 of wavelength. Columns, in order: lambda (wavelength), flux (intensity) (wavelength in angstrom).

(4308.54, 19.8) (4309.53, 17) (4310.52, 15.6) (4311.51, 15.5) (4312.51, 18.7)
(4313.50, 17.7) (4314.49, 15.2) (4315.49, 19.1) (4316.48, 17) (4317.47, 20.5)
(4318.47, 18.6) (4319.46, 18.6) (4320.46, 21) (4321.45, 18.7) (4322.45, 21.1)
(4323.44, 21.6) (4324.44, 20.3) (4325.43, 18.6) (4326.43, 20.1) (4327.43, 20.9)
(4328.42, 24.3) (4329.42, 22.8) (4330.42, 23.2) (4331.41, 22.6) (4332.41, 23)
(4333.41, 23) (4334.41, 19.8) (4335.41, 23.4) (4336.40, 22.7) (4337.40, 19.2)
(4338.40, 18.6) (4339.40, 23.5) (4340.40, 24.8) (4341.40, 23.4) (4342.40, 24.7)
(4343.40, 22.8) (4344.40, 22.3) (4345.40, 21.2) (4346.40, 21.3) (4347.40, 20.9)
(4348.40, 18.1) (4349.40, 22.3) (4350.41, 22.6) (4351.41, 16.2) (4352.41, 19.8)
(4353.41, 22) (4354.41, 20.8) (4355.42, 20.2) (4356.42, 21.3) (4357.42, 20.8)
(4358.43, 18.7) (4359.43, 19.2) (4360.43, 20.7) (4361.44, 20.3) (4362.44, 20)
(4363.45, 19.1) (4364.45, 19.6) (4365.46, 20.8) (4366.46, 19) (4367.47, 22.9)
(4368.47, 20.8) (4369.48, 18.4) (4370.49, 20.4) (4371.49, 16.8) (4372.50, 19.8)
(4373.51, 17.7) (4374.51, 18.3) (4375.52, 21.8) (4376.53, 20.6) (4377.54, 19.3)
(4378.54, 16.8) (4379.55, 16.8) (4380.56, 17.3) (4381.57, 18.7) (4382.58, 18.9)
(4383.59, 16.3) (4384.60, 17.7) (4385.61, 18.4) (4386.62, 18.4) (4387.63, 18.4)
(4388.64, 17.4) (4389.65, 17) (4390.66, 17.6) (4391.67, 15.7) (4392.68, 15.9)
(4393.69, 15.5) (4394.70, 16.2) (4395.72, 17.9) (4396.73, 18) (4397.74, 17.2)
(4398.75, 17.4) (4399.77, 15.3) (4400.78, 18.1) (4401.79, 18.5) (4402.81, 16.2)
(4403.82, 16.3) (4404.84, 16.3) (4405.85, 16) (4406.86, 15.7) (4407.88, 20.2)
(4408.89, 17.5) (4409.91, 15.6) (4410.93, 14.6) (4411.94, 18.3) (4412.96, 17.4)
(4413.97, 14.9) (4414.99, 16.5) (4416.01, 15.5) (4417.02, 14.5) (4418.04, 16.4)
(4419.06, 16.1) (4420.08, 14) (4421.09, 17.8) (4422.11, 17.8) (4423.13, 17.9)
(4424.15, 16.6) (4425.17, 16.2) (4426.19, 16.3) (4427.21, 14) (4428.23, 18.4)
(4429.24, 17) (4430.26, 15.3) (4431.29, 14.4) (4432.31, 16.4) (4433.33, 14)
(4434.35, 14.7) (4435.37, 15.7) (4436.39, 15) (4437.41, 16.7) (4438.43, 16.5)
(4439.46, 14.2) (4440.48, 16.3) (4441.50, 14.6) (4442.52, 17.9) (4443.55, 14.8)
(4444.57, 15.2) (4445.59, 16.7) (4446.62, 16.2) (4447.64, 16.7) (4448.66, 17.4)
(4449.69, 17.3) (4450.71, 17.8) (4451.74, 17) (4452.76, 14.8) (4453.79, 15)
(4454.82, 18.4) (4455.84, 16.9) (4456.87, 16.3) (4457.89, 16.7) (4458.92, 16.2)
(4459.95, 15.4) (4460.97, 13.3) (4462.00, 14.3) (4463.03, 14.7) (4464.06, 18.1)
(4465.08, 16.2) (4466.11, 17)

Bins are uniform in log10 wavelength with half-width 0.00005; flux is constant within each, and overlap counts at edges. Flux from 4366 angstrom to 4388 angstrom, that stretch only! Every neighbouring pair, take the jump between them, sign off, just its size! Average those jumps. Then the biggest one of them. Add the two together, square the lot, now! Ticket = 31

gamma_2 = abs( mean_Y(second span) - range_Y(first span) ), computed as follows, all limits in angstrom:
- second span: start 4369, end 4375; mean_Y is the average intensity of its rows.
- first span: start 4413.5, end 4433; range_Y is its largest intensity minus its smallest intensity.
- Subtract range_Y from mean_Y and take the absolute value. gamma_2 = 14.2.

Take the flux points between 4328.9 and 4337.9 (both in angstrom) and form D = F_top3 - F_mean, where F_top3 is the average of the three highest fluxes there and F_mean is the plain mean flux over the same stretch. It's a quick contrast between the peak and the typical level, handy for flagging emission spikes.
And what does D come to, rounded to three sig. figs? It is 1.01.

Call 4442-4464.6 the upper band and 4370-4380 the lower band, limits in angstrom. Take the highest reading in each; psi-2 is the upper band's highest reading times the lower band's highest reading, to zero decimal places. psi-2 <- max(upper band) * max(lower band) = 401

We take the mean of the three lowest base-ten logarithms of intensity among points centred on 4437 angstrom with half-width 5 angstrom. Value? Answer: 1.15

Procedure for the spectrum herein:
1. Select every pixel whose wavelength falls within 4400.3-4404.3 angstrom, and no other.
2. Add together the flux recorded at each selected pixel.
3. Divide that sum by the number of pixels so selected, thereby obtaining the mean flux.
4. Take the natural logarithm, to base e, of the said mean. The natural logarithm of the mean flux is 2.85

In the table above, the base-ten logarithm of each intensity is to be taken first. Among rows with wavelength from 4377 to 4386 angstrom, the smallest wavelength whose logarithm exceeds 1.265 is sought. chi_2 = 4377.54 angstrom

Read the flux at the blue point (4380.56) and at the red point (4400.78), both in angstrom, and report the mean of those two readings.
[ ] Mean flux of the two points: 17.7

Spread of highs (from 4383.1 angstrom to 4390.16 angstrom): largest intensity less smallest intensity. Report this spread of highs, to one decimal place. 2.1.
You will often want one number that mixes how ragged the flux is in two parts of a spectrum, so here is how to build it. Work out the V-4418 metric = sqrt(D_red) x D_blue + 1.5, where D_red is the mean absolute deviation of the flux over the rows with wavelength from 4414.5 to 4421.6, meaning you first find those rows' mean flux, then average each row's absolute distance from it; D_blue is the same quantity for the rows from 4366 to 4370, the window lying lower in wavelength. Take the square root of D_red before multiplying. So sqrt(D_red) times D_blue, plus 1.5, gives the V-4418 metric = 3.07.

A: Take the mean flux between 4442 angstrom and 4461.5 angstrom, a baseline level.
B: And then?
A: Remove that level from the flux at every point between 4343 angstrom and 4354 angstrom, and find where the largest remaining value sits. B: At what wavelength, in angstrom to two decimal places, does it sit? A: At 4343.40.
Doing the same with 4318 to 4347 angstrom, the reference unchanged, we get 4340.40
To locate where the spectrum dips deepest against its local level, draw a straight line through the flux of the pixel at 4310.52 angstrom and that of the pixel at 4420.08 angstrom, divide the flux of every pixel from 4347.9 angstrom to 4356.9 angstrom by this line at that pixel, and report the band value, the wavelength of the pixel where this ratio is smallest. 4351.41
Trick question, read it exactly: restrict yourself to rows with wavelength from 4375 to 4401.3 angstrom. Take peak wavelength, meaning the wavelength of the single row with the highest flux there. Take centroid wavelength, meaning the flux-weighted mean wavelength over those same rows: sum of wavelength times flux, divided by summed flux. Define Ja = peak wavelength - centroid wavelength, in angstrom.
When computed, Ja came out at -12.3 angstrom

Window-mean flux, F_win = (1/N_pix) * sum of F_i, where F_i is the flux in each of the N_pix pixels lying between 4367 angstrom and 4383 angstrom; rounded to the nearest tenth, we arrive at 19.1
